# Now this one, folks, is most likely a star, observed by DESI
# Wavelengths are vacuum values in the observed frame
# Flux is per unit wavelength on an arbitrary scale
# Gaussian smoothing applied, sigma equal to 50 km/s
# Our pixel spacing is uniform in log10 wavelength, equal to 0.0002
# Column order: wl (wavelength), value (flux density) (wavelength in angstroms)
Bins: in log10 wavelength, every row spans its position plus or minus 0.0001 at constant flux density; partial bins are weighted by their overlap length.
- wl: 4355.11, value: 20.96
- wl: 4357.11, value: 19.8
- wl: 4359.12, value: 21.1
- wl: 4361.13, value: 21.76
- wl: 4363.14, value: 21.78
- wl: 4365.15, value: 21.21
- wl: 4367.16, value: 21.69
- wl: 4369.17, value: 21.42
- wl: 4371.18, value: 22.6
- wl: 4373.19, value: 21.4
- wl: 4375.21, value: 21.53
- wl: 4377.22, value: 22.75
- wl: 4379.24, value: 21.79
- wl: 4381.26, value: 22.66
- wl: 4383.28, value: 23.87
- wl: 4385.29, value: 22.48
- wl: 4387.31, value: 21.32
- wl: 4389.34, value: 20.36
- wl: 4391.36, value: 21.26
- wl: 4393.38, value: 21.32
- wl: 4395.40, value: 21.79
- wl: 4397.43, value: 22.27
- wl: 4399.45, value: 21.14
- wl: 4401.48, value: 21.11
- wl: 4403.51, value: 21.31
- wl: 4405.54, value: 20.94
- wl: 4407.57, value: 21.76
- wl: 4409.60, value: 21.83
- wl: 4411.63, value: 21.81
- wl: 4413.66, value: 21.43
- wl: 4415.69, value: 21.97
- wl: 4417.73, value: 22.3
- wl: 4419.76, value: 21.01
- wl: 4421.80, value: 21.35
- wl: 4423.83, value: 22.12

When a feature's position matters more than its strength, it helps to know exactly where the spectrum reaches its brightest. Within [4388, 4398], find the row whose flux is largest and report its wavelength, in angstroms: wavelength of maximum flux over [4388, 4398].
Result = 4397.43 angstroms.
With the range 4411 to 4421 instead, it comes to 4417.73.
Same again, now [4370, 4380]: 4377.22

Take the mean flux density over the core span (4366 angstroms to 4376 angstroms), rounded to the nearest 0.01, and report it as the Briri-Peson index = 21.73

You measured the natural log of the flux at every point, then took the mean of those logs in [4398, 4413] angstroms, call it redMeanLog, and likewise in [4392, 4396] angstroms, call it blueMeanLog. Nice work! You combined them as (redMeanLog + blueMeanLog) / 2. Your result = 3.07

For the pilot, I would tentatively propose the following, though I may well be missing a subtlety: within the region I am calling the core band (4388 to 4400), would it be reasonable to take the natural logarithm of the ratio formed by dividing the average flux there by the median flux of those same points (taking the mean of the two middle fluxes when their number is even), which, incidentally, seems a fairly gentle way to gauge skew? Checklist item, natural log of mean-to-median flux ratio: 0.003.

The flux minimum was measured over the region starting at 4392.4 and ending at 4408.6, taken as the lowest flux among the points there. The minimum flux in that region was 20.94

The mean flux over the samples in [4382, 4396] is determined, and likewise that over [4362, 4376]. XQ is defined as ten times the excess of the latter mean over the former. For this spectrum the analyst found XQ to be -1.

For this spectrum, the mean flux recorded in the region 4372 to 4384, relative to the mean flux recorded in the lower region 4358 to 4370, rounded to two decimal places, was 1.04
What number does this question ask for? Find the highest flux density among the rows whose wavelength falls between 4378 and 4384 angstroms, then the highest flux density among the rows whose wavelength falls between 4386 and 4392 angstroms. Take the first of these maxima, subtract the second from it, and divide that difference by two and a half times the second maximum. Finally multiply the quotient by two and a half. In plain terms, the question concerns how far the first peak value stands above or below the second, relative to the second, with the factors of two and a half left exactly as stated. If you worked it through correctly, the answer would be 0.12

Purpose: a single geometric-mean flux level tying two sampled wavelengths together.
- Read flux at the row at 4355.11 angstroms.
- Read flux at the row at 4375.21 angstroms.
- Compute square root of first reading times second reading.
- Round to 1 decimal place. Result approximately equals 21.2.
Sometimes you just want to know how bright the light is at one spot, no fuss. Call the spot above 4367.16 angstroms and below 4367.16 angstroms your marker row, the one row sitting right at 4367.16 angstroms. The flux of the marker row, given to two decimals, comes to 21.69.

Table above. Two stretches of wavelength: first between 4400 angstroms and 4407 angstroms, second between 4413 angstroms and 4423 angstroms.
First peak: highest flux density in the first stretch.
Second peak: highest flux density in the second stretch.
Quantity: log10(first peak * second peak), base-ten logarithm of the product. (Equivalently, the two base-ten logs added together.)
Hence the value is 2.68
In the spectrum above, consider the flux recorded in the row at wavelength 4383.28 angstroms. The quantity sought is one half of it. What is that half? 11.9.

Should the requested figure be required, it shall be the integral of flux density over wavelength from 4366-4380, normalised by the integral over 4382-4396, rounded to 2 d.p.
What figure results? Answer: 1.00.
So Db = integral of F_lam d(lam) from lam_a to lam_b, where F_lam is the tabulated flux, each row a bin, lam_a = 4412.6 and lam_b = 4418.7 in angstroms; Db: 134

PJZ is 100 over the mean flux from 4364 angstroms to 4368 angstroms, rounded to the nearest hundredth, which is 4.66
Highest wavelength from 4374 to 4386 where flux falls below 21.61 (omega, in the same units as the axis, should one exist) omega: 4375.21 angstroms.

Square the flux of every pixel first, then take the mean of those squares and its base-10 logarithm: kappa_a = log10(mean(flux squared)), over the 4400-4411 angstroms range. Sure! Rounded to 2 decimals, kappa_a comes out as 2.66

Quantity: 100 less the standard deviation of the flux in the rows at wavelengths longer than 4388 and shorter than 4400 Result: 99.4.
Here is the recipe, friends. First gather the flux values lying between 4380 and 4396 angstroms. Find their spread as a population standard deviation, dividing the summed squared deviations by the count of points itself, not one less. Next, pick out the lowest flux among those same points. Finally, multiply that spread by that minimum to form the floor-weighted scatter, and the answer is 21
